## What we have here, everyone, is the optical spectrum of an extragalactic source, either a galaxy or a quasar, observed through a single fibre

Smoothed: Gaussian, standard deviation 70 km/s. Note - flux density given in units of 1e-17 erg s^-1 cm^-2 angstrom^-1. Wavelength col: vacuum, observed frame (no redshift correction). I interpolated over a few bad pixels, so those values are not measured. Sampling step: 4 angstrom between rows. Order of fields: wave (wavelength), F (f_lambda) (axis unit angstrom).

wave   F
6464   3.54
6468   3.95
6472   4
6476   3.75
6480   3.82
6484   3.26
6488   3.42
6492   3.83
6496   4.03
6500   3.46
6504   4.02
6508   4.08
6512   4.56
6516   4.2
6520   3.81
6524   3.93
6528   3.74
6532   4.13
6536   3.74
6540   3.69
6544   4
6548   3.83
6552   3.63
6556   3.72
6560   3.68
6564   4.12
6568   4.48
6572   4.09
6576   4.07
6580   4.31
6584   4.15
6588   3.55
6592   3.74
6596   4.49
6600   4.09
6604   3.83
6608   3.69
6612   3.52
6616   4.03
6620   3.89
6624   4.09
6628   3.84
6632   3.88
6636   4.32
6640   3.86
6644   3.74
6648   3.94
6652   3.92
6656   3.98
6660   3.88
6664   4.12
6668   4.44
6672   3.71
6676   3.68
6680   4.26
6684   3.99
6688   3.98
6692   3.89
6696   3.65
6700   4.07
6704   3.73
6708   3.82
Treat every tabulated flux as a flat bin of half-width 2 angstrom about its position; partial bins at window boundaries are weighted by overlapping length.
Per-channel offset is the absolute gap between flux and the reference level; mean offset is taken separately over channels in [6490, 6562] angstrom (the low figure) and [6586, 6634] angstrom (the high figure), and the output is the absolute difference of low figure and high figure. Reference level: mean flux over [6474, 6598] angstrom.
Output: 0.00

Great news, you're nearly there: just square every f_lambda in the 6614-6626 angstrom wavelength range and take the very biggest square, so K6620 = 16.7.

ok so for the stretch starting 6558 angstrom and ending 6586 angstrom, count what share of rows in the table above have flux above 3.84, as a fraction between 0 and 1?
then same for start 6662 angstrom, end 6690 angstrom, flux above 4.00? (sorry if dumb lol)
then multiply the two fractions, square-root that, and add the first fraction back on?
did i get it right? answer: 1.5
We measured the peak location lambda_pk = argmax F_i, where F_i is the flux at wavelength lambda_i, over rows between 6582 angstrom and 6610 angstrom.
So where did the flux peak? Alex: 6596 angstrom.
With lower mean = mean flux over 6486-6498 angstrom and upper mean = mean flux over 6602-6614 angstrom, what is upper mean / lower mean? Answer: 0.979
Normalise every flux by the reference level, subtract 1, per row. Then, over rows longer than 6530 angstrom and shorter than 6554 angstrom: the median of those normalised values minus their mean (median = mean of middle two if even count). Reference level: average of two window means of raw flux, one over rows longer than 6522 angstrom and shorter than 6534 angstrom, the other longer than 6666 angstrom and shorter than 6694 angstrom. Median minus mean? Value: -0.013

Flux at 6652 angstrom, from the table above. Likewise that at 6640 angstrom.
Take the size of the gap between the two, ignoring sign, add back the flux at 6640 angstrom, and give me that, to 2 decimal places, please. 3.92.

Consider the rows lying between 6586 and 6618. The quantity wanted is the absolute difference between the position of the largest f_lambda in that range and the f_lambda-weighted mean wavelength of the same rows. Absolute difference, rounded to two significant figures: 6.0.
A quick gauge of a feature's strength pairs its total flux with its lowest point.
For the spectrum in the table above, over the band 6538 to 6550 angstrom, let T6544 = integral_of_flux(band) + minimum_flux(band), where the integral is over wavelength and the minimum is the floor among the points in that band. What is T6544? 50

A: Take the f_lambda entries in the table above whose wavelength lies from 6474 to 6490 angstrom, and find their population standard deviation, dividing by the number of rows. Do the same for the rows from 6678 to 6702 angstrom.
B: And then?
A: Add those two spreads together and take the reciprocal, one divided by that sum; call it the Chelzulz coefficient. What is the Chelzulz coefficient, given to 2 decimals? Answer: 2.41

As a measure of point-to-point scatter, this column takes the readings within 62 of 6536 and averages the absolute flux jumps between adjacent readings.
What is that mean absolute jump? 0.297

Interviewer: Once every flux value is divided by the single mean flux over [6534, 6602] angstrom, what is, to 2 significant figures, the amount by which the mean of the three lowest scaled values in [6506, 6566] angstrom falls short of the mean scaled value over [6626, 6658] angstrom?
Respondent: 0.068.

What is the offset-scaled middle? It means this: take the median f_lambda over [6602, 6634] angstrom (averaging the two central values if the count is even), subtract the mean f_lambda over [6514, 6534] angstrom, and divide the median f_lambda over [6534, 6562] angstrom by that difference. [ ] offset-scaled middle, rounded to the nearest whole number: -36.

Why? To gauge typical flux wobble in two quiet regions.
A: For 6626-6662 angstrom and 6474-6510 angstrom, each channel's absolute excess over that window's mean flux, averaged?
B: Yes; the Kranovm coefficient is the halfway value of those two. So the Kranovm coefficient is 0.171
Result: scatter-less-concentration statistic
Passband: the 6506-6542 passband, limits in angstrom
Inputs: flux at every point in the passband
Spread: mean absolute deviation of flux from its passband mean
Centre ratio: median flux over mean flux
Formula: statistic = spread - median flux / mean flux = -0.758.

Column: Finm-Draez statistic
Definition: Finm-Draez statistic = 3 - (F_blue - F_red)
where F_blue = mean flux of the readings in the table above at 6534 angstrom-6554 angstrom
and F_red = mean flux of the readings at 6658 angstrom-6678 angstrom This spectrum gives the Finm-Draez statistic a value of 3.19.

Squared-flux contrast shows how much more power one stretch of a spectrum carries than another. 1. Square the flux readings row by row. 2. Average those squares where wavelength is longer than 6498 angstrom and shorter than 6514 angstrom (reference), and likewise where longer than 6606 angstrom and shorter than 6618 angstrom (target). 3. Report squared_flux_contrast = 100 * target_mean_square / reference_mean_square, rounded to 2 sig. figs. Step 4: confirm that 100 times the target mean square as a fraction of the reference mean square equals 86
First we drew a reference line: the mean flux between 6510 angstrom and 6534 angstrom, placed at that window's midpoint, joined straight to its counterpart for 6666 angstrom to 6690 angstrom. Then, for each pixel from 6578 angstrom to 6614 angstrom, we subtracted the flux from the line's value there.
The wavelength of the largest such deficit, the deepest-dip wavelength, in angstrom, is 6612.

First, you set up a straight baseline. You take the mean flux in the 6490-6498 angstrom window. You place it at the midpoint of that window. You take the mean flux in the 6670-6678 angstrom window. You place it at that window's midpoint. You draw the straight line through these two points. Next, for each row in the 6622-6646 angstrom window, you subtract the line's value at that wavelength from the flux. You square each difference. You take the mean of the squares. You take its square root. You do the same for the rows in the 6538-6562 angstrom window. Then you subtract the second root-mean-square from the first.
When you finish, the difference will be 0.13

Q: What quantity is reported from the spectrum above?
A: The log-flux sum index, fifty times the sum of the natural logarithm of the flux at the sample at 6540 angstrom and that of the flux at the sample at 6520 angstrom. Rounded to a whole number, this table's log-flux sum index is 132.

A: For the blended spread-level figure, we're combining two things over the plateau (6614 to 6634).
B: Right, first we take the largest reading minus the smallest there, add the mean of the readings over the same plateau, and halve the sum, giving 2.10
